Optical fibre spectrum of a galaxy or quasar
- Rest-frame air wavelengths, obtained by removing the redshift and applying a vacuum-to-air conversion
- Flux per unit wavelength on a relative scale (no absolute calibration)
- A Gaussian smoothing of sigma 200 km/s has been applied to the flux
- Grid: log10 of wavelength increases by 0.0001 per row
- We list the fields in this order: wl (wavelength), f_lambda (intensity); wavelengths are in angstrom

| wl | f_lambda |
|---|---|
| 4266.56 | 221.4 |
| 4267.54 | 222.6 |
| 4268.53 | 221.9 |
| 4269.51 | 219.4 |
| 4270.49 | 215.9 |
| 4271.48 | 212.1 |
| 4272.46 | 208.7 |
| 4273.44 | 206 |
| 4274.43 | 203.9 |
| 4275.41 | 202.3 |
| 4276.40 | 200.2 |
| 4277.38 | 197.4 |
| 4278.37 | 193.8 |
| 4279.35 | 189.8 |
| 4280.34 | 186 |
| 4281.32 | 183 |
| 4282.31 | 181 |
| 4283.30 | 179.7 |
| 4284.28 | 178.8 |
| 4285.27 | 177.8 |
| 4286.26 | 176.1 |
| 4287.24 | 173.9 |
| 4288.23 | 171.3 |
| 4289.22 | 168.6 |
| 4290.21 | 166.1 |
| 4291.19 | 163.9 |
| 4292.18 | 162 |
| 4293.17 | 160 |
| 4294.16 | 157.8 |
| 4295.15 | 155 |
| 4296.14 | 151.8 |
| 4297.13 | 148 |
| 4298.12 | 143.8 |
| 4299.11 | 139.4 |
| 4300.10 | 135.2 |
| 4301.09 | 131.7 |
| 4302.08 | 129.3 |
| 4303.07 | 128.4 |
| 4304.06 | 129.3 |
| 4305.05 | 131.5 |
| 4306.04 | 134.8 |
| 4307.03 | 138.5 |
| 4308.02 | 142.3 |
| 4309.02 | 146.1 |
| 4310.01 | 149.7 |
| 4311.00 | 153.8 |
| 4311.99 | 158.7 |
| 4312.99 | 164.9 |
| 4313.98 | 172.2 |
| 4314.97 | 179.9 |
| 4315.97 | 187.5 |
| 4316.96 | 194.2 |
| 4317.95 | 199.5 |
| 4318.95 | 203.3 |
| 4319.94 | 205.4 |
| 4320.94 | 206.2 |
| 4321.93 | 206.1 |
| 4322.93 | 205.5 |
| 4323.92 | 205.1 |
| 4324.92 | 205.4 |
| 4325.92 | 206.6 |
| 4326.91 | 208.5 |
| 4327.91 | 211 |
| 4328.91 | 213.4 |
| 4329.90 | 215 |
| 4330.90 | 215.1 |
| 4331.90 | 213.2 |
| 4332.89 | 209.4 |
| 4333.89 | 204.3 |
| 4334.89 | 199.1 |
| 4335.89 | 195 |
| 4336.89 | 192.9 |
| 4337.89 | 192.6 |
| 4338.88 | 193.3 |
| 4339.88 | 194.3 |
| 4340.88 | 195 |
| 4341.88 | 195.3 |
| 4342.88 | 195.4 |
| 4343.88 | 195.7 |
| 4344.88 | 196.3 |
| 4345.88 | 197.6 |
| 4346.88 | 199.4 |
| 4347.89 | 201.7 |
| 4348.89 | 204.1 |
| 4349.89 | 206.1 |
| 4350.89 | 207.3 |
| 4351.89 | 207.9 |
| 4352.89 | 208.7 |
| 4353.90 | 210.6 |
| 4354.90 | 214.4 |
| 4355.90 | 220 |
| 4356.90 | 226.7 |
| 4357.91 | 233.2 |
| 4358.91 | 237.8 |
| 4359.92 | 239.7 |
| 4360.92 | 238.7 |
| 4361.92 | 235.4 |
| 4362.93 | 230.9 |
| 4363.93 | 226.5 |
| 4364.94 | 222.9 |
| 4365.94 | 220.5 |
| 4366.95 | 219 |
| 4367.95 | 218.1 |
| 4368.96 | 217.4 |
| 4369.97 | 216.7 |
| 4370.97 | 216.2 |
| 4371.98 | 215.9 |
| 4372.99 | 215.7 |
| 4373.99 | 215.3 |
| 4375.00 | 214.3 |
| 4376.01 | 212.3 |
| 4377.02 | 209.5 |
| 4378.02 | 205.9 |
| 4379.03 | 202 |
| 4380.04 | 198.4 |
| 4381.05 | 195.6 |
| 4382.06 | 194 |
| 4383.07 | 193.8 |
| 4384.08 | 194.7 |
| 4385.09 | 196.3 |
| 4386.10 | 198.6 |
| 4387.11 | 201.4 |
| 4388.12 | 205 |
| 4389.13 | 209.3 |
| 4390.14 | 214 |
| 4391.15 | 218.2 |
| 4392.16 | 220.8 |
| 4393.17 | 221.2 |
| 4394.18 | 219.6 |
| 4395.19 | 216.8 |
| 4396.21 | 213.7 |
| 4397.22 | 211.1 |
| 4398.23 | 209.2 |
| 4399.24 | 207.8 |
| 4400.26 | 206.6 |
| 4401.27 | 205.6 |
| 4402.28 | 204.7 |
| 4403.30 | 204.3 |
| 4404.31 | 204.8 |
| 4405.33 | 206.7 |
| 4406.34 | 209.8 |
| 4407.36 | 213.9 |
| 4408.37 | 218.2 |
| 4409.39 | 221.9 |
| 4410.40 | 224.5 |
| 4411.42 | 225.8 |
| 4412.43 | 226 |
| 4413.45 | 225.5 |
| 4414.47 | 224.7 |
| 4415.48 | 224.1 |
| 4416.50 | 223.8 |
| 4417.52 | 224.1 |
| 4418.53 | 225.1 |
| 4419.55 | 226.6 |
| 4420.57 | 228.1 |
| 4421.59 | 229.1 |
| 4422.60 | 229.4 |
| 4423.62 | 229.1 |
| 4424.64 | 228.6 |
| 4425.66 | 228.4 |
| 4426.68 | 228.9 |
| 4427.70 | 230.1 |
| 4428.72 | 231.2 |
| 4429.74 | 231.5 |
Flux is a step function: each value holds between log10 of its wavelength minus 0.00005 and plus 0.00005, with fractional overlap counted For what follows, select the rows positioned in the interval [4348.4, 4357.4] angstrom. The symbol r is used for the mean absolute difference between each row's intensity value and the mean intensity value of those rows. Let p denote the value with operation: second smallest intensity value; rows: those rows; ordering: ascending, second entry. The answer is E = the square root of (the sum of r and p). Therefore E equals 14.6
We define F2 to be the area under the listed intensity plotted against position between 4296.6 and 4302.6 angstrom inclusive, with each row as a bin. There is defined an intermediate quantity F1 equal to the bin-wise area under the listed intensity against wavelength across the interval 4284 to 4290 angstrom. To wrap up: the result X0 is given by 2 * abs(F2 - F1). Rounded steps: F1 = 1042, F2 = 828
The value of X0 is 429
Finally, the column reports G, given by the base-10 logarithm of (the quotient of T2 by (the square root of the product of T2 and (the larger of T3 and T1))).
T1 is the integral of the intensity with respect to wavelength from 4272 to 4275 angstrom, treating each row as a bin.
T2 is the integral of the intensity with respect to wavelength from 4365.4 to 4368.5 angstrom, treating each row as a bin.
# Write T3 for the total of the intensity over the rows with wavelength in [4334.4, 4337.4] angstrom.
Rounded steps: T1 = 619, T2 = 680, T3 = 587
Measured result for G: 0.021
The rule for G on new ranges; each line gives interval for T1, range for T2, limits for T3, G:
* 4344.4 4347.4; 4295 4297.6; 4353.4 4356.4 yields -0.108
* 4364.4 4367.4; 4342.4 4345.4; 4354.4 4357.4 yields -0.026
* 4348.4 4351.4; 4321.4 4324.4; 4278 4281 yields 0.000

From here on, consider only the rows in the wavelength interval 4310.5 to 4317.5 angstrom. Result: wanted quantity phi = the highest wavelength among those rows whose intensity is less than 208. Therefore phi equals 4316.96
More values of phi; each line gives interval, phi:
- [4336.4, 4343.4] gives 4342.88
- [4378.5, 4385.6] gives 4385.09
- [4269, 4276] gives 4275.41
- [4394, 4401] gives 4400.26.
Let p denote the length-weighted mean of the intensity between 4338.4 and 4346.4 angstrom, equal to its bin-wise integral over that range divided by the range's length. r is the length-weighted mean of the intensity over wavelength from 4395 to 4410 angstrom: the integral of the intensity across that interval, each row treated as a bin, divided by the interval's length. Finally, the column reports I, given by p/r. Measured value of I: 0.93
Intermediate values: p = 195.4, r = 210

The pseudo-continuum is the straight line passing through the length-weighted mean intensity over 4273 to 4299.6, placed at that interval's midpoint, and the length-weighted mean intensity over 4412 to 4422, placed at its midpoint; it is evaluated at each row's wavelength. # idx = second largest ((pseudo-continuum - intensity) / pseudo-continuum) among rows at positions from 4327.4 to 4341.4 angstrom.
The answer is 0.01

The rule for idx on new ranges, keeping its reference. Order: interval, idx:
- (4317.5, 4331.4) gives -0.08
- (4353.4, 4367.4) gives -0.06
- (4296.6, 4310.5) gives 0.29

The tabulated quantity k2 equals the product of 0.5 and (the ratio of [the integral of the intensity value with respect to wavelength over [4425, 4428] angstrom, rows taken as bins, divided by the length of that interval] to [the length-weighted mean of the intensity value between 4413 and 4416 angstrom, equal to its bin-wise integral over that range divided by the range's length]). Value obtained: 0.51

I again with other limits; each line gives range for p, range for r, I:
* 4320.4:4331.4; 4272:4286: 1.09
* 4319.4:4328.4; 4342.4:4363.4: 0.96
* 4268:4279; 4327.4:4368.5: 0.98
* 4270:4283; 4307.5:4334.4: 1.03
